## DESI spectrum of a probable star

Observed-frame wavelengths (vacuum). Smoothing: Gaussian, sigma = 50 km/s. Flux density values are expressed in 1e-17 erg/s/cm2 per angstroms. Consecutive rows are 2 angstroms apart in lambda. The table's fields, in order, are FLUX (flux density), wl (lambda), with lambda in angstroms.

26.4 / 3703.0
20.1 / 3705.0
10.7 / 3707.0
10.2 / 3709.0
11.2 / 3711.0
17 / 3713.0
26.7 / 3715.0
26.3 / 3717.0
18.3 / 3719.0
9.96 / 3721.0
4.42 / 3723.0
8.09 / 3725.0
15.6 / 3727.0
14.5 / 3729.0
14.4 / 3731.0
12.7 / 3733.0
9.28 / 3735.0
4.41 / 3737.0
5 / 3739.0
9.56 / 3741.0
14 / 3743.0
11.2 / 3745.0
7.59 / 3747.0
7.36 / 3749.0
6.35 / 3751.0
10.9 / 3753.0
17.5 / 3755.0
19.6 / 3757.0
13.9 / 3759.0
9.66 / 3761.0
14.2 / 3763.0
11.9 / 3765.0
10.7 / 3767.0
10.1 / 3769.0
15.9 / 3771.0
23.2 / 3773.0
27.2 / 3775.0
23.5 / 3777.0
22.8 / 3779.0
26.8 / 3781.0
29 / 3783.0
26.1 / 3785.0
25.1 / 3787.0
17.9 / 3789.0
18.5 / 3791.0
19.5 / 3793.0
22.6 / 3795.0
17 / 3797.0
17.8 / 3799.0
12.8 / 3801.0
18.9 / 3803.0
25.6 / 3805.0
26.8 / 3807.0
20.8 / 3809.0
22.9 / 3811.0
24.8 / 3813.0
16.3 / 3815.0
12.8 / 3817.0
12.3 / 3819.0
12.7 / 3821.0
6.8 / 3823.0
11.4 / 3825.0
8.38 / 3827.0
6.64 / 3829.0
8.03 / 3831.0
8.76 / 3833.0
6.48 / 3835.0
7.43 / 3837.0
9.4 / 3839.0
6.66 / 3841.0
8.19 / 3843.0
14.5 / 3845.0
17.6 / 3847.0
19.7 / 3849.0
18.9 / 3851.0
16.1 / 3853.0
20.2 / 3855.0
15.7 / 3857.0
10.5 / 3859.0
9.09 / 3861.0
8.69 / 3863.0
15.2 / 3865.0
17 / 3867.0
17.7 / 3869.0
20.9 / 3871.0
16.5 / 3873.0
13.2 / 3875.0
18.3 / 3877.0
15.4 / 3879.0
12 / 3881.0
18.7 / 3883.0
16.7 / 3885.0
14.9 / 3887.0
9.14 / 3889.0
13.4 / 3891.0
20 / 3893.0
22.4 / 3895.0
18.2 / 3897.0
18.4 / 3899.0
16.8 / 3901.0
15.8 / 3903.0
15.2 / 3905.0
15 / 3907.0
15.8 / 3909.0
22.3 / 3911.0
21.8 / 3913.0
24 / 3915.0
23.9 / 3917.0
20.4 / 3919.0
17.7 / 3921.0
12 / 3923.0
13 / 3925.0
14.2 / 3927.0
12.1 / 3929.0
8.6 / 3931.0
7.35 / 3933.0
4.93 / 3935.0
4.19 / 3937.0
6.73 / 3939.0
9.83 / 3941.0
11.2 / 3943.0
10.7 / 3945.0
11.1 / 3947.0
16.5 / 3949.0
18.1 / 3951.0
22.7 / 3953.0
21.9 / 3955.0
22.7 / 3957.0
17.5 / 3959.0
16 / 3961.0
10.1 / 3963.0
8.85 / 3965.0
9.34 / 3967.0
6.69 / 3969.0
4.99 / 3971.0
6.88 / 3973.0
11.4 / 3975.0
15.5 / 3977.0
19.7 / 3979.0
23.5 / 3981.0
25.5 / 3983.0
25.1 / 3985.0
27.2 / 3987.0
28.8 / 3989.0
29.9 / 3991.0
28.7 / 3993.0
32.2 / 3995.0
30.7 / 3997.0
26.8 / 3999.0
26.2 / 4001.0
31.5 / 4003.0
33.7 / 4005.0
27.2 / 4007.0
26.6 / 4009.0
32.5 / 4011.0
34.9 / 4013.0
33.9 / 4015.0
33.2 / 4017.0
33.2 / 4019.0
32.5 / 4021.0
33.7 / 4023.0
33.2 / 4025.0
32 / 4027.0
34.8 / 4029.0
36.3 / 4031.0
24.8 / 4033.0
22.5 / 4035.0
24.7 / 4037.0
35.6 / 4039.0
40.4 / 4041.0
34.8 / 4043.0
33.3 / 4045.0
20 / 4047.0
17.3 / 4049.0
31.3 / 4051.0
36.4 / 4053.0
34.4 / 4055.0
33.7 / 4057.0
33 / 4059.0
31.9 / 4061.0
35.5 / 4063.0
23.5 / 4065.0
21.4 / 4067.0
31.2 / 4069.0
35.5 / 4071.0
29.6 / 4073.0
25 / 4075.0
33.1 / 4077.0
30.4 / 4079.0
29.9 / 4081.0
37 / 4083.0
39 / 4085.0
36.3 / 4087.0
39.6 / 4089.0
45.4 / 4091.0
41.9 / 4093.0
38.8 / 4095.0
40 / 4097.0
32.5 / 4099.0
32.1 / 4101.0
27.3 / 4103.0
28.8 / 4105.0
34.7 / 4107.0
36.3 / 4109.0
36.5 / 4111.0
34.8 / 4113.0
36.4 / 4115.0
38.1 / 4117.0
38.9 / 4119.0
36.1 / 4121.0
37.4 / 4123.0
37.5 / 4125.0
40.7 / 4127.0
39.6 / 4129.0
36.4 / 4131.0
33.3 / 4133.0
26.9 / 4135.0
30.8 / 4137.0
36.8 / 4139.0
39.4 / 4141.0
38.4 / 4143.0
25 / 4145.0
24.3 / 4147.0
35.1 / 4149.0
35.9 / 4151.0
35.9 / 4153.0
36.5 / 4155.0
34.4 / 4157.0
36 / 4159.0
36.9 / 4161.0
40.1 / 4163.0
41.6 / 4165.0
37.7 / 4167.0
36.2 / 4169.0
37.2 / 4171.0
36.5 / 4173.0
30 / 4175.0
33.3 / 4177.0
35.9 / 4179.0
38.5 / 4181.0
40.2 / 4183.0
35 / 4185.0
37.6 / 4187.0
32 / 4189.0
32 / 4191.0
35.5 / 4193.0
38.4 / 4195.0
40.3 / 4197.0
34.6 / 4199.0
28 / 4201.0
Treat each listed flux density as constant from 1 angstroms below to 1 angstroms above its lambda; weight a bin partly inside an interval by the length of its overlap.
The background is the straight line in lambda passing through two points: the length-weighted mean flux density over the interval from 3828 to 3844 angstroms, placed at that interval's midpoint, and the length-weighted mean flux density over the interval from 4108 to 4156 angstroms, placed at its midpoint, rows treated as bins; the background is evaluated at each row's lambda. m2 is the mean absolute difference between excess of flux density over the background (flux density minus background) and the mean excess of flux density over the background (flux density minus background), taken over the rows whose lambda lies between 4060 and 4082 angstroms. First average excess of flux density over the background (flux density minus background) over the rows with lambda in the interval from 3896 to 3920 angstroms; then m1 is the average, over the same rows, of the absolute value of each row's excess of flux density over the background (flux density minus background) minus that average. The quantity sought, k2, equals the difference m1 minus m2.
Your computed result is -1.1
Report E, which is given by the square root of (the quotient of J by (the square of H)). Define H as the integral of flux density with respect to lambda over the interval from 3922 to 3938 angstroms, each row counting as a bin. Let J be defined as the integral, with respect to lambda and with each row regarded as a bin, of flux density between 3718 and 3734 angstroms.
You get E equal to 0.092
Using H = 153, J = 196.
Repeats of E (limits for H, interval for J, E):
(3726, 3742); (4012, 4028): 0.135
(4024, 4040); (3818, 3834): 0.025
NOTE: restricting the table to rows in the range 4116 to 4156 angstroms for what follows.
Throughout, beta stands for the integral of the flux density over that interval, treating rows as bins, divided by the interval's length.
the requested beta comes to 35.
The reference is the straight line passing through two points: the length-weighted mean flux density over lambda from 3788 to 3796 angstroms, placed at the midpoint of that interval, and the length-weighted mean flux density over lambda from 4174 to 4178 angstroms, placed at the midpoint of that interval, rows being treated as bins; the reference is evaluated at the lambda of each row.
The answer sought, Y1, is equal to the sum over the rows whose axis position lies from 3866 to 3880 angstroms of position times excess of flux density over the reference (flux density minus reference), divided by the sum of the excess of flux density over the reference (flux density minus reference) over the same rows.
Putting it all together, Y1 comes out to 3873.7 angstroms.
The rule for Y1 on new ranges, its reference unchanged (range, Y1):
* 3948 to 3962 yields 3955.2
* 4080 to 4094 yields 4088.5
